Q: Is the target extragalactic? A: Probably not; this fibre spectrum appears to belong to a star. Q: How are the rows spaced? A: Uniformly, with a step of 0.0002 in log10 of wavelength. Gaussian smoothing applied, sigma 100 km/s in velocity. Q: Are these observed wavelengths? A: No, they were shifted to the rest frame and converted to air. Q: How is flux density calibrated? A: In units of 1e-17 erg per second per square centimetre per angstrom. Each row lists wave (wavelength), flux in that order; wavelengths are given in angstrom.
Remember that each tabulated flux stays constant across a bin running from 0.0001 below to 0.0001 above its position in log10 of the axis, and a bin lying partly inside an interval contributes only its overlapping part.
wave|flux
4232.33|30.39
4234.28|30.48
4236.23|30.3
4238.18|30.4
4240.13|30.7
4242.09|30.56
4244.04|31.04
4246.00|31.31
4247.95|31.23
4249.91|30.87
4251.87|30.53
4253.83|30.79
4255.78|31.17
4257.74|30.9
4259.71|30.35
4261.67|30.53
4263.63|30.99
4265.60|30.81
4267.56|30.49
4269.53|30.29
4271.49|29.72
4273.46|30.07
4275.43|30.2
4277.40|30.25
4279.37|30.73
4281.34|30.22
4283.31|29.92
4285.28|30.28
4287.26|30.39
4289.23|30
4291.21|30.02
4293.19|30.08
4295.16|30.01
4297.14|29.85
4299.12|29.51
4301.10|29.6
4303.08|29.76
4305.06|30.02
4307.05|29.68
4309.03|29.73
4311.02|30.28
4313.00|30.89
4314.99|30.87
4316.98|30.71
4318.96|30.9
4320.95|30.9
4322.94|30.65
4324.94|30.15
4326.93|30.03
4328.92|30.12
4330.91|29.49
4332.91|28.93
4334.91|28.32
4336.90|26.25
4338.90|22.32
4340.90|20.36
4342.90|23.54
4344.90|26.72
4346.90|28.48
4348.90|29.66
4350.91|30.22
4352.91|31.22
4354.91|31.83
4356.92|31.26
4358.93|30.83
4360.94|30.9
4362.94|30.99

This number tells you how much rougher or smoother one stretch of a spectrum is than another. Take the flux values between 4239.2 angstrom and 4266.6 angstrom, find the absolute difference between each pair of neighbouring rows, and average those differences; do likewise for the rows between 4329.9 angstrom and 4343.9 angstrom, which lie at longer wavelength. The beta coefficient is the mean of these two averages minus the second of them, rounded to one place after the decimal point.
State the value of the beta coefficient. -0.9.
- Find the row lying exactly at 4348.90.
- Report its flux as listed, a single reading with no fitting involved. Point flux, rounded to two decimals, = 29.66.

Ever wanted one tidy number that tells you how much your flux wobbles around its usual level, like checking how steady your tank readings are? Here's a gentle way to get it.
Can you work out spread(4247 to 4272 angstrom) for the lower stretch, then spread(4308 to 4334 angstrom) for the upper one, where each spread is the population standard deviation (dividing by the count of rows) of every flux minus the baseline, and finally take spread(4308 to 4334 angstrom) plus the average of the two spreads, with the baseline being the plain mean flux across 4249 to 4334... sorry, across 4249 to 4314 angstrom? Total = 1.1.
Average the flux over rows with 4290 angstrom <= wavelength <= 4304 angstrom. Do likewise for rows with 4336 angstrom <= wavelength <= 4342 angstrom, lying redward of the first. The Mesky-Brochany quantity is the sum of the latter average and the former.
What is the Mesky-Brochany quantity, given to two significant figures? 53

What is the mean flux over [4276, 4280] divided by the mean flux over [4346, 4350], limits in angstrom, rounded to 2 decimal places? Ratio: 1.05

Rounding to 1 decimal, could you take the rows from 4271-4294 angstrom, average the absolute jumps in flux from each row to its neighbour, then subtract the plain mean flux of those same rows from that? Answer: -29.9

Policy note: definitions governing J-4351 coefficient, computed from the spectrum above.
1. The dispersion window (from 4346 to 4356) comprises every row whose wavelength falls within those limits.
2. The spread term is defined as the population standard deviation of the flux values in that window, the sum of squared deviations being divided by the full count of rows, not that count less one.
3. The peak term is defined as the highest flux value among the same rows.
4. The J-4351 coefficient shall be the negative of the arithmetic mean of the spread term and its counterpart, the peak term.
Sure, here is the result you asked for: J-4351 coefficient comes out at -16.5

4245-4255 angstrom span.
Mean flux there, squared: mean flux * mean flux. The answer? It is 958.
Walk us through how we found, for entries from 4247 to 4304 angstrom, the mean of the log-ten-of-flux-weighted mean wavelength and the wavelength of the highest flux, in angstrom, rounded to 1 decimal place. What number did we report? 4261.7 angstrom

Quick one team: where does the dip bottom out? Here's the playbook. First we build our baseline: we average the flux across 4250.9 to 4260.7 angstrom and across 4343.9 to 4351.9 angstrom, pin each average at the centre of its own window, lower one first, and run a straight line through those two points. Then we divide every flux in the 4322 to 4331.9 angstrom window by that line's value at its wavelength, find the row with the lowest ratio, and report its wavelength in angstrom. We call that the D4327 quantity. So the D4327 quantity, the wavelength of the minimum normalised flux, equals 4330.91 angstrom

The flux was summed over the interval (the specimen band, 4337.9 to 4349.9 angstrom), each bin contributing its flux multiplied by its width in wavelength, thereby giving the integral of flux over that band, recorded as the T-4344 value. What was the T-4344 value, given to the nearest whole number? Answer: 302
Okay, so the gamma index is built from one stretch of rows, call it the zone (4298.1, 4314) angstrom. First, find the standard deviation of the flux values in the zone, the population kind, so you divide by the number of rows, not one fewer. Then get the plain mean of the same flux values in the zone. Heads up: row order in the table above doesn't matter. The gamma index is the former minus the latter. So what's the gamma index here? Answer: -29.5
